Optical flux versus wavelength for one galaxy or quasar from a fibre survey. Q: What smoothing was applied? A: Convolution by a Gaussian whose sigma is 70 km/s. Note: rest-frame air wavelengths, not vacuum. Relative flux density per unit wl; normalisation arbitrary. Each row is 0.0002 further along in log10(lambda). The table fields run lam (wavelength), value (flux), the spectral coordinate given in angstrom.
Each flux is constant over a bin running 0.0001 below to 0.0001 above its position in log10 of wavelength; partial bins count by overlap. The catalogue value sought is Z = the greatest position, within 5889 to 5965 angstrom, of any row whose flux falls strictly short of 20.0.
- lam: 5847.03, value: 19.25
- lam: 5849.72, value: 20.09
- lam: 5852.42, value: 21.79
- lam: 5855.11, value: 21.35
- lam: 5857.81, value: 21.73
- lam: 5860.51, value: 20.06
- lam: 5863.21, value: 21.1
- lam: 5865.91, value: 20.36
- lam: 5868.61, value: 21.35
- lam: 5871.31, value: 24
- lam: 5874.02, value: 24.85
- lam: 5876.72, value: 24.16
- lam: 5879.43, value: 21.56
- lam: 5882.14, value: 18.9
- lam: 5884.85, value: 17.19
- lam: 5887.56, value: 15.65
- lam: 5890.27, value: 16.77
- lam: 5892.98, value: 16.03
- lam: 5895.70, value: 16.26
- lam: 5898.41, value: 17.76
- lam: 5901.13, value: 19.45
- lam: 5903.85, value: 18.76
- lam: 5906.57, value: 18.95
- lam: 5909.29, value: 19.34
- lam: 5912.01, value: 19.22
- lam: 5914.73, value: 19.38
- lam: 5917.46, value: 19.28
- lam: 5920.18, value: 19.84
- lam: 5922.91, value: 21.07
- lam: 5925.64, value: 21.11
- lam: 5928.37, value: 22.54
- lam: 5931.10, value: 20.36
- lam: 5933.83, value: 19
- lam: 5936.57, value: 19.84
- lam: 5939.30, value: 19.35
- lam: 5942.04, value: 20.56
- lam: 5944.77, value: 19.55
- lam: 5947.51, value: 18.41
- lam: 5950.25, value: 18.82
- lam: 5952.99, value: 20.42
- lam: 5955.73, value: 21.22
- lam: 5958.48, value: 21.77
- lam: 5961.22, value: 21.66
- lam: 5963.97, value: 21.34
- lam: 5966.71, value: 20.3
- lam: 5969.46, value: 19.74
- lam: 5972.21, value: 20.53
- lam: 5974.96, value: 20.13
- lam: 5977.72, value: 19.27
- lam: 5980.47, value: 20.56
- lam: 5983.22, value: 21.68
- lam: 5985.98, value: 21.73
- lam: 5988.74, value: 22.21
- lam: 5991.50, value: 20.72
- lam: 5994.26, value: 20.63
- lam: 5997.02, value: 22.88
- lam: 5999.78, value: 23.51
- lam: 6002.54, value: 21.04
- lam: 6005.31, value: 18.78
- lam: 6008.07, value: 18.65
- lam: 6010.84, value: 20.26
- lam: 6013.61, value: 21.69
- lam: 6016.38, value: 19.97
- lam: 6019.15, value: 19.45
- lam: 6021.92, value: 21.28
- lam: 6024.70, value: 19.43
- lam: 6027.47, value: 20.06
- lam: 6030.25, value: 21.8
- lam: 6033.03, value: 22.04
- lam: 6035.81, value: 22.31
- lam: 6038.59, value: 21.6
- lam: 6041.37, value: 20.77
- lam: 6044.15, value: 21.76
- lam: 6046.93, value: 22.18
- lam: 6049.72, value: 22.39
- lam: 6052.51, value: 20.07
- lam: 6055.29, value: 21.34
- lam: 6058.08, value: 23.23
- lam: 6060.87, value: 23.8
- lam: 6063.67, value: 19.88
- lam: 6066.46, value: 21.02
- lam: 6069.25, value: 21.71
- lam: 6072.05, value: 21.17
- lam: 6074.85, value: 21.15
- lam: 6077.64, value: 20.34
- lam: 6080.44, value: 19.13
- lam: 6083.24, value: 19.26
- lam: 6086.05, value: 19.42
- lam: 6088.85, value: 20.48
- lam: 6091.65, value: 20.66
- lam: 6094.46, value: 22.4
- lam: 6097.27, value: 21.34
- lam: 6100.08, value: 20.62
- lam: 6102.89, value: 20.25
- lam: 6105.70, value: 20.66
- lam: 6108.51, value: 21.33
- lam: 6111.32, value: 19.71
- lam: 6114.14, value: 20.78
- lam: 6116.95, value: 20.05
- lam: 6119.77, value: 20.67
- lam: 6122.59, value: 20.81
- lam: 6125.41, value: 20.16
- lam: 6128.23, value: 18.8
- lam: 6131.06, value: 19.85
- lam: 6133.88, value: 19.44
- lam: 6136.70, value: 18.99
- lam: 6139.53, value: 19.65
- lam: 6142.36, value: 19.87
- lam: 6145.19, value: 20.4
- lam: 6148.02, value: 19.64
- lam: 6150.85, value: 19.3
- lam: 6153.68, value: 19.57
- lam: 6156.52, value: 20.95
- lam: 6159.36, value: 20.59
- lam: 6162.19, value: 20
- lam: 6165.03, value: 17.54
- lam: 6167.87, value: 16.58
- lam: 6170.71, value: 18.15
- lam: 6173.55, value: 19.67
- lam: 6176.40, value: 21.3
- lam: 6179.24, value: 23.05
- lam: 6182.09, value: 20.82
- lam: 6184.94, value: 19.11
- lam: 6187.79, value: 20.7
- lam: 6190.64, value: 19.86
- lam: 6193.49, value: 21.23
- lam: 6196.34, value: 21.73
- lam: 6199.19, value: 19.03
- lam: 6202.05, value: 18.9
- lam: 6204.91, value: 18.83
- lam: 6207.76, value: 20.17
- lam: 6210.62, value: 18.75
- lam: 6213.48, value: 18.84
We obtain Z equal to 5950.25 angstrom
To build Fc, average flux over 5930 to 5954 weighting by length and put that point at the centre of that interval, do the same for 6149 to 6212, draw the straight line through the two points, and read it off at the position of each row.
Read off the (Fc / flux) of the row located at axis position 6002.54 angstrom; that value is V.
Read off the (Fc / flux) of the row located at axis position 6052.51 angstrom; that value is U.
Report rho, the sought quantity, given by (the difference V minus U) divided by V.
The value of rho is -0.05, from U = 0.98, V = 0.93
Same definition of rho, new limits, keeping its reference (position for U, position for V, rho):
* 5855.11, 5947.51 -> 0.14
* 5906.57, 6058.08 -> -0.22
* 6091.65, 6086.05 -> 0.06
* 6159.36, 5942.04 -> -0.01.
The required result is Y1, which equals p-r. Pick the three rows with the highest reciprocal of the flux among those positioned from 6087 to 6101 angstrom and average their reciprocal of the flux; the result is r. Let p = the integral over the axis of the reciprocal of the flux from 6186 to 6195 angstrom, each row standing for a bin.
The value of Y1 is 0.39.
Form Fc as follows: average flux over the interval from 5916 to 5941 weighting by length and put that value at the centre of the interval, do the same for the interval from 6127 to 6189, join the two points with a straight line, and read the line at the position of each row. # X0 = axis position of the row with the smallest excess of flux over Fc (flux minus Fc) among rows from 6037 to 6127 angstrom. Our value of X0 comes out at 6080.44 angstrom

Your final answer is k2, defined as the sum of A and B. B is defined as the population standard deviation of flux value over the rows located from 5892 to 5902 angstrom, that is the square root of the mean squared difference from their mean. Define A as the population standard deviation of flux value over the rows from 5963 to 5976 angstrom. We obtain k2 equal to 1.9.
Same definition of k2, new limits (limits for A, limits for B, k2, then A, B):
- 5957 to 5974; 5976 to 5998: 1.8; 0.7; 1.06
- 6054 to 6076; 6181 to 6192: 1.9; 1.2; 0.69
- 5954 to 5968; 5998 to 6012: 2.3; 0.5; 1.78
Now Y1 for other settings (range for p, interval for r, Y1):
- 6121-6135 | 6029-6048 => 0.66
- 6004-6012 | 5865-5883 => 0.37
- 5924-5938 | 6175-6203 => 0.63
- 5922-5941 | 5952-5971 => 0.88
